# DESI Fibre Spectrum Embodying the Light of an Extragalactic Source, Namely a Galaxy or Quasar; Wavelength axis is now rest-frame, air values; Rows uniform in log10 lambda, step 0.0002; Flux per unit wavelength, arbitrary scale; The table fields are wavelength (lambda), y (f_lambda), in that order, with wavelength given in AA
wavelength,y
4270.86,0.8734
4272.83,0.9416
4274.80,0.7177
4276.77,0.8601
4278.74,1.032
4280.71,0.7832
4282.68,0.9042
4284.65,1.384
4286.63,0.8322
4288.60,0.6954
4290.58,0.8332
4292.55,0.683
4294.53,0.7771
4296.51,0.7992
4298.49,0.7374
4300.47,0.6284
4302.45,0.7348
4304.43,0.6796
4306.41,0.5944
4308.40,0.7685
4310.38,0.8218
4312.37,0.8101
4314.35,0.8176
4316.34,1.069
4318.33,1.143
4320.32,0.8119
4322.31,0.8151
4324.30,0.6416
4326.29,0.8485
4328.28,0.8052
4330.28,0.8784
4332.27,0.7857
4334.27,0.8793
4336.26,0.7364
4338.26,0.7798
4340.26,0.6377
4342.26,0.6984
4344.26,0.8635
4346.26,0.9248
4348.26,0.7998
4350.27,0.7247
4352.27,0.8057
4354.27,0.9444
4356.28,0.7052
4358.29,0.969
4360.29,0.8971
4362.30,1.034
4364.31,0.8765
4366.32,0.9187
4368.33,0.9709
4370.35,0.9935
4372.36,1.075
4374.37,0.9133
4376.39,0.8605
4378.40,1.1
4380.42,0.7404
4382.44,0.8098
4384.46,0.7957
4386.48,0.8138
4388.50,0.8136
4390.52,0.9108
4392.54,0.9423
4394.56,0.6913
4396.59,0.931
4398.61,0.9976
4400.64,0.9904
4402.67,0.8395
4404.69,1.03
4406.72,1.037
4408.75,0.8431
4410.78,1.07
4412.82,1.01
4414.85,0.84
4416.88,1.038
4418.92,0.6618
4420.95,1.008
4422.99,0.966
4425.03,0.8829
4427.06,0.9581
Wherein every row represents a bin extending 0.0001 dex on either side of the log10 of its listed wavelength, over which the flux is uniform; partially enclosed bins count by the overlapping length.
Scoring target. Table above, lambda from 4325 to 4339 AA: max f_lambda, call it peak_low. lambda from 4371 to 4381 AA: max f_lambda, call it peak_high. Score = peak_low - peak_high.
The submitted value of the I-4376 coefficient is -0.2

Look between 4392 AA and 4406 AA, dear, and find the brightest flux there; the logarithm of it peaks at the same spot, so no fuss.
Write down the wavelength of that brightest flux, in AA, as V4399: 4404.69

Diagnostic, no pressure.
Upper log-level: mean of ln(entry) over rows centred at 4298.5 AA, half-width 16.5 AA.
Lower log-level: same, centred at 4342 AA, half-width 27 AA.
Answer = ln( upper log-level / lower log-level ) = 0.37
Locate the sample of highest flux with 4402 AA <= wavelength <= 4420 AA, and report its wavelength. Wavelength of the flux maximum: 4410.78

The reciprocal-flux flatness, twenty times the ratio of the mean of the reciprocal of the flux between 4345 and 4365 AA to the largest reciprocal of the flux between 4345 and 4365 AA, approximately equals 16.5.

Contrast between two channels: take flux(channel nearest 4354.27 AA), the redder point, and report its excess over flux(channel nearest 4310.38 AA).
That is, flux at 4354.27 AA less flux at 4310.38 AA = 0.12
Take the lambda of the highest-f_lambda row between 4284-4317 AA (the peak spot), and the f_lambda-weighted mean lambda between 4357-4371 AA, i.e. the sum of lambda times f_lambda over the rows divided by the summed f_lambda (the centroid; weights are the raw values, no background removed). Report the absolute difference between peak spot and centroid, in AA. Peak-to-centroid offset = 79.7 AA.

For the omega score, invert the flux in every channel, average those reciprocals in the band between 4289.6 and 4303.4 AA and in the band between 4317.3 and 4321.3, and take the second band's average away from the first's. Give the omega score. 0.31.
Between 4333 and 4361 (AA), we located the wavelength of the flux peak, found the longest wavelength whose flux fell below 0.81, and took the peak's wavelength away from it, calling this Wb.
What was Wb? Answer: -2.0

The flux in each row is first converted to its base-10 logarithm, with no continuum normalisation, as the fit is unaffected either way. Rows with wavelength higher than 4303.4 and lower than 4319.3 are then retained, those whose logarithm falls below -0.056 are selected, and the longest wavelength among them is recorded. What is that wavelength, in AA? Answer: 4314.35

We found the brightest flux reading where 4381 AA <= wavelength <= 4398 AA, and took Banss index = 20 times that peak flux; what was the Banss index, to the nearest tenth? 18.8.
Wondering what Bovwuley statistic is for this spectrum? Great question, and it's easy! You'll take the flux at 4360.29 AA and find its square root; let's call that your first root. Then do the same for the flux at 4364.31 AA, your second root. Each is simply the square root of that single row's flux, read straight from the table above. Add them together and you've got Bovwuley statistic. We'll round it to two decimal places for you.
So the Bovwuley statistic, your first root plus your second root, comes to 1.88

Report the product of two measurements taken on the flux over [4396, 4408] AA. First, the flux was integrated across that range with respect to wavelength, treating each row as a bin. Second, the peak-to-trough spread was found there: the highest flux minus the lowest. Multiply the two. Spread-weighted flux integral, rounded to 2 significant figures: 2.3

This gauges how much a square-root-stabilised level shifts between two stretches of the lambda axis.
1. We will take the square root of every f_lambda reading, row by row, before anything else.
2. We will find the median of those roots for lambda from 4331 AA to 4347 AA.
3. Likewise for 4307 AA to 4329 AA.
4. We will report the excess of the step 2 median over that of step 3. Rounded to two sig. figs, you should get -0.018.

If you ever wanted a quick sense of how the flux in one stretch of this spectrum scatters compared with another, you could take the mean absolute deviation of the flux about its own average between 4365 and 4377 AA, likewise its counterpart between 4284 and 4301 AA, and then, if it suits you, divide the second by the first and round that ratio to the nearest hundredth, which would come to 2.28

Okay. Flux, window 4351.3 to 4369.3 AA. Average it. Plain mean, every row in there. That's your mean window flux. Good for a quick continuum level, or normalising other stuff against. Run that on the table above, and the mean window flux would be 0.90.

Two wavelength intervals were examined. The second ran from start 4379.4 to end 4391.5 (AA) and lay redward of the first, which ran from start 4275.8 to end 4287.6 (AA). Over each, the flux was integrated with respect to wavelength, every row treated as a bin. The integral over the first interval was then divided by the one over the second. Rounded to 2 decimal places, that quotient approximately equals 1.16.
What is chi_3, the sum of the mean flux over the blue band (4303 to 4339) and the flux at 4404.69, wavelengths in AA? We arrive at 1.85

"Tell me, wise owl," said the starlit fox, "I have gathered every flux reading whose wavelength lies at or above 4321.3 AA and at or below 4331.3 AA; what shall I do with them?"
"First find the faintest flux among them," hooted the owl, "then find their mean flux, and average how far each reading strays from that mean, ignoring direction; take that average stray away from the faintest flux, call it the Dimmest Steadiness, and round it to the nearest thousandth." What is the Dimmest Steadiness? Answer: 0.579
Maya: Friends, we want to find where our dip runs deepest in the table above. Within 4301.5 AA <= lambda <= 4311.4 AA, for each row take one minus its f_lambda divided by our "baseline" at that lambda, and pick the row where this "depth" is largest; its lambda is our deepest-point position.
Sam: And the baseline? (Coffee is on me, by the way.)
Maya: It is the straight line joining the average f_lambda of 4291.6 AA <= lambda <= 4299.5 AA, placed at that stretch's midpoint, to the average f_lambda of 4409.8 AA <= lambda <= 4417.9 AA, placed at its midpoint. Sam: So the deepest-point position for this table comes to 4306.41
